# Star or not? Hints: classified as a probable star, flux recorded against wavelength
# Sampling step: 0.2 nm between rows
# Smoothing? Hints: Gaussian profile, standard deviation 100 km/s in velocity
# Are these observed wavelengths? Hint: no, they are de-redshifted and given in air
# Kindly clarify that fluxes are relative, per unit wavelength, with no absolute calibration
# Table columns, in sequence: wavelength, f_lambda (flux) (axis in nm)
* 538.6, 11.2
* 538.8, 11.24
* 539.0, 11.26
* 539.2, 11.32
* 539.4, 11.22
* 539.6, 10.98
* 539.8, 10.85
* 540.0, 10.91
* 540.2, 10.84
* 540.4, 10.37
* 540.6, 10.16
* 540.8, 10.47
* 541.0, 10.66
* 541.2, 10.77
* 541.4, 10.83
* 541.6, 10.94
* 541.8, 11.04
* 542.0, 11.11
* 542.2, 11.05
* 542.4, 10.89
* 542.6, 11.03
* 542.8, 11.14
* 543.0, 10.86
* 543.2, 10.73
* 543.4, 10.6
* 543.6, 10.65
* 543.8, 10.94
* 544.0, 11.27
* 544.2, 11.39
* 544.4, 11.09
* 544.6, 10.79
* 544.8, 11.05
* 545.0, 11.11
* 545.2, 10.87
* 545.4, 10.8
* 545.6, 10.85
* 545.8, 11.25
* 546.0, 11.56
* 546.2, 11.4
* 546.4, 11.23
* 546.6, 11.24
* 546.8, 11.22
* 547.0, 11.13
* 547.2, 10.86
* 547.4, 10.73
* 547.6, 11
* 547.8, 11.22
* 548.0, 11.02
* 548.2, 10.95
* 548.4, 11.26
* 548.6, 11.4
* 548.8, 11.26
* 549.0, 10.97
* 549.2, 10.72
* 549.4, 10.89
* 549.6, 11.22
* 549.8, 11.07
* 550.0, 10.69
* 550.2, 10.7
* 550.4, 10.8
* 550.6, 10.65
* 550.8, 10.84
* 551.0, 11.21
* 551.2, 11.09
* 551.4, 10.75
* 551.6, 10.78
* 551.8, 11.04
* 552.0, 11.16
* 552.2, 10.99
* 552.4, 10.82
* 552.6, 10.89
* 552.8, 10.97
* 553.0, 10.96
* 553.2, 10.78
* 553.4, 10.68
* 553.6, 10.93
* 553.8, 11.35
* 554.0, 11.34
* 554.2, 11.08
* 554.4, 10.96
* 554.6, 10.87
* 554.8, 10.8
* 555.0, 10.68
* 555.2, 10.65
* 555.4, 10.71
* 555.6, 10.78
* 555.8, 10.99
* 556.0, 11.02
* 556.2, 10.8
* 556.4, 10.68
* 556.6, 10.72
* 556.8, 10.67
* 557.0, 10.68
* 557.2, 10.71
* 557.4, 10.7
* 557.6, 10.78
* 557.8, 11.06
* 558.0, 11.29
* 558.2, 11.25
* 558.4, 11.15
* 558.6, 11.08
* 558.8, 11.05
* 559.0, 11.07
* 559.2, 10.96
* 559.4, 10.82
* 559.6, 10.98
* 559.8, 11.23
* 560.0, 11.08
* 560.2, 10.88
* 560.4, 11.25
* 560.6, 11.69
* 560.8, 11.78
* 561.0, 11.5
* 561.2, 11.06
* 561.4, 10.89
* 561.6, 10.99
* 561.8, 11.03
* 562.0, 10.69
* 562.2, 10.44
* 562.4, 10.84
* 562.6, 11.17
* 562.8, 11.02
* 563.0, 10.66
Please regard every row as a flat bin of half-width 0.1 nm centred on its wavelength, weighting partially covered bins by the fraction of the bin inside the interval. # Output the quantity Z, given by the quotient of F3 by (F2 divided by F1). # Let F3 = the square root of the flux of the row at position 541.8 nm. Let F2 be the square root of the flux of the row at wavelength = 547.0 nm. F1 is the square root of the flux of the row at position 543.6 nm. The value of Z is 3.25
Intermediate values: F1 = 3.26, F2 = 3.34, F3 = 3.32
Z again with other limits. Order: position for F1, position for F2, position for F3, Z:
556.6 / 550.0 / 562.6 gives 3.35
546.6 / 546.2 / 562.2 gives 3.21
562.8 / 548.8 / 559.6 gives 3.28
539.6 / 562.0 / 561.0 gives 3.44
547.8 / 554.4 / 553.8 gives 3.41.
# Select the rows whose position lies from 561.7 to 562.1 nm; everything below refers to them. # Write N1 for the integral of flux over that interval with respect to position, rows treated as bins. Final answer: 4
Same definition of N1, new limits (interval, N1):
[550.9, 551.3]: 4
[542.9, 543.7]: 9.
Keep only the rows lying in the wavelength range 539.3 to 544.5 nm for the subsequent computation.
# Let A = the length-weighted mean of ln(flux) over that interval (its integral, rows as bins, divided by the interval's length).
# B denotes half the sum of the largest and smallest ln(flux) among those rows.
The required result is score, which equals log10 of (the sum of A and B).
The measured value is 0.678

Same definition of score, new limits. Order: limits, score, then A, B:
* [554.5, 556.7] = 0.678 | 2.38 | 2.38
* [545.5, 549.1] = 0.683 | 2.41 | 2.41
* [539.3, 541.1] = 0.676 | 2.37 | 2.37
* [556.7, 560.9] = 0.683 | 2.40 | 2.42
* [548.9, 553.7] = 0.679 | 2.39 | 2.39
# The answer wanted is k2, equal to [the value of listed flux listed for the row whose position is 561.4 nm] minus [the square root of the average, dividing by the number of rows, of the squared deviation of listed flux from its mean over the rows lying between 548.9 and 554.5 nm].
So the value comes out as 10.7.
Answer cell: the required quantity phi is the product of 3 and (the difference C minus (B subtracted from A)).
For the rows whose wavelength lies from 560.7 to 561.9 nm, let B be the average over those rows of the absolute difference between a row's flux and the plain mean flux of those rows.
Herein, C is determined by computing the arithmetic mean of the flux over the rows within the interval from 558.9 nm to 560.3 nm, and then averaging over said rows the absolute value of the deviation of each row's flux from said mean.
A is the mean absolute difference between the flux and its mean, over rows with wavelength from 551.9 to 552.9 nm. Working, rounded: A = 0.09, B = 0.288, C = 0.11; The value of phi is 0.92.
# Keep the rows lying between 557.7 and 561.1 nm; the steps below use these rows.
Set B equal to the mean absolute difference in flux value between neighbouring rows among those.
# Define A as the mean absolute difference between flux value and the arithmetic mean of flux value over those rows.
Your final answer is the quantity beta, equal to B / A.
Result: 0.83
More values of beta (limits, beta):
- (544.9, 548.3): 0.89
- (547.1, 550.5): 1.07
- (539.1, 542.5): 0.71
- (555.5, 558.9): 0.50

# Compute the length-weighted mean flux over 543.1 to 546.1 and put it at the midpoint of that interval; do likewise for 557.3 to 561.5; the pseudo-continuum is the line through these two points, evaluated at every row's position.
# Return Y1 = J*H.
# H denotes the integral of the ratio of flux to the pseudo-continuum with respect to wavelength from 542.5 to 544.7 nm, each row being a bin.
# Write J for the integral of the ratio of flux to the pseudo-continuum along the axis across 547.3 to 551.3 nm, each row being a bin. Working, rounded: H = 2.2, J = 3.98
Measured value 9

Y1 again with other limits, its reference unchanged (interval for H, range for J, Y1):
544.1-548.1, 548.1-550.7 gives 10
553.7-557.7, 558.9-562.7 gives 15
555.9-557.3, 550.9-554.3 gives 5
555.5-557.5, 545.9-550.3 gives 9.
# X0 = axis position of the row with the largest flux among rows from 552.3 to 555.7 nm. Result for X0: 553.8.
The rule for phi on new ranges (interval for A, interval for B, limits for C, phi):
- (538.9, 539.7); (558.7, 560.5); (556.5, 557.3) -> 0.07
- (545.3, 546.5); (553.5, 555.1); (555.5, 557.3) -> 0.17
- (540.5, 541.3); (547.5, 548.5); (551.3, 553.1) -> 0.08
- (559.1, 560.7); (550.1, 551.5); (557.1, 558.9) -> 0.42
